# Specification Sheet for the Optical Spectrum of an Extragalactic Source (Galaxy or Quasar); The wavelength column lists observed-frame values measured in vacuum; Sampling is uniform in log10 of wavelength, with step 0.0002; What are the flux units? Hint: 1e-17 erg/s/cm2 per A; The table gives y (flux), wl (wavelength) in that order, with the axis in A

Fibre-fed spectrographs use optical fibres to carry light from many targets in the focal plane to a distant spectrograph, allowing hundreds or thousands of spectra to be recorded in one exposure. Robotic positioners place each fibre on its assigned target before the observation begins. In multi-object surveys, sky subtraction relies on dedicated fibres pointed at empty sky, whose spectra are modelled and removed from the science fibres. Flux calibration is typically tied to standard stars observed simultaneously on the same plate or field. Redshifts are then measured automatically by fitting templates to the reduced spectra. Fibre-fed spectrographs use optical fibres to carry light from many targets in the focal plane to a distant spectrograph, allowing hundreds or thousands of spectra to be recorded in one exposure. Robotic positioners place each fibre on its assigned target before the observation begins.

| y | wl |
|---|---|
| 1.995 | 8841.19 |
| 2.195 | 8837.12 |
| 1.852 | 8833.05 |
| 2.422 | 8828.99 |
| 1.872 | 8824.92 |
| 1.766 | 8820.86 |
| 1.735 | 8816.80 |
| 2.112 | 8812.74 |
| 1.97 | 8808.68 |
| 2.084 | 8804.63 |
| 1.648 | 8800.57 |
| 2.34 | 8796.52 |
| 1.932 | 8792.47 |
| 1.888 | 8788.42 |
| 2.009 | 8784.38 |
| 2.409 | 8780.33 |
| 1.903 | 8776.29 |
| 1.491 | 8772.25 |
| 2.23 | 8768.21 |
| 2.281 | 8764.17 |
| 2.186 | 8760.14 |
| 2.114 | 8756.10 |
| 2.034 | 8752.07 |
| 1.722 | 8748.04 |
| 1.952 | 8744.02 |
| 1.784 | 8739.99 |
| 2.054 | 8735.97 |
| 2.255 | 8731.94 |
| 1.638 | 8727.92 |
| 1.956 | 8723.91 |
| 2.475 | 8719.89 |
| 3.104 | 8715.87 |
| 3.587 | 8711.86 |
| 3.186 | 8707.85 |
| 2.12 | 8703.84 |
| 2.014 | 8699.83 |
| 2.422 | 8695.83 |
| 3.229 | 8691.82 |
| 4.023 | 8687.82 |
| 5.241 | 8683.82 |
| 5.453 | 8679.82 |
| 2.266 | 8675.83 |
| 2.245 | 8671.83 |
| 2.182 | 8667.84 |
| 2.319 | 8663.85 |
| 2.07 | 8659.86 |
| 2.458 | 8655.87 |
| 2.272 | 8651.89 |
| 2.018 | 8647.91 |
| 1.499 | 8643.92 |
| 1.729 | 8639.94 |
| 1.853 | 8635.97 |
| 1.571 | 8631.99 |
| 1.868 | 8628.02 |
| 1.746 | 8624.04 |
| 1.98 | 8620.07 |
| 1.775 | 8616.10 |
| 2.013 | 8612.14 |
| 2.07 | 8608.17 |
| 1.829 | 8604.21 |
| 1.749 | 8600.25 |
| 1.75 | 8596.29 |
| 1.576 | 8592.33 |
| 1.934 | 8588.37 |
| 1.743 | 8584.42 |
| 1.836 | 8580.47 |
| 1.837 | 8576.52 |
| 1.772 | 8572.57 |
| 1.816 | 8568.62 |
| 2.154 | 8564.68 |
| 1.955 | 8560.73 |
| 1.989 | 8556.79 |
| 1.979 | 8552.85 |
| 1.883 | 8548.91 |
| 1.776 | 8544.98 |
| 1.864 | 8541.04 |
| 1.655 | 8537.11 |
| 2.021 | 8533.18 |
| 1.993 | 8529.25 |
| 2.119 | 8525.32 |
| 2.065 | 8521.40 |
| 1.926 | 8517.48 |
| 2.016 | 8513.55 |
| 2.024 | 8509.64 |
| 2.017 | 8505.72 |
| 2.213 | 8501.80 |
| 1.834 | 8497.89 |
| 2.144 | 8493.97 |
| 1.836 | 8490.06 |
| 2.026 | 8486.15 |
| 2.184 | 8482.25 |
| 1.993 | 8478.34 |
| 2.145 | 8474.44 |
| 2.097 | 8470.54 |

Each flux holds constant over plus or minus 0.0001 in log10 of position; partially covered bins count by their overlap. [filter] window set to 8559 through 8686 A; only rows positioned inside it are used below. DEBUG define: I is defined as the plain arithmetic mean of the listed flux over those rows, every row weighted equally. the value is 2.14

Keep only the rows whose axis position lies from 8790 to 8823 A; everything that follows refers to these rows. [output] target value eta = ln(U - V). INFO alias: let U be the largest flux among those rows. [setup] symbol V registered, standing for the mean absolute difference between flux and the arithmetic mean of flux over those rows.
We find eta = 0.77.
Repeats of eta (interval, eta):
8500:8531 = 0.76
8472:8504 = 0.74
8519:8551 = 0.69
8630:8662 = 0.78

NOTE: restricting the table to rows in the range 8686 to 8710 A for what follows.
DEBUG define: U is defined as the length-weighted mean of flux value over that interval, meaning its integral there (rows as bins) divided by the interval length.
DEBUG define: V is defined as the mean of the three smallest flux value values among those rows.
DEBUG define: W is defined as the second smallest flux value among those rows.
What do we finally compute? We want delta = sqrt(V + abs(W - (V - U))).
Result 2.22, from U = 2.83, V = 2.19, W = 2.12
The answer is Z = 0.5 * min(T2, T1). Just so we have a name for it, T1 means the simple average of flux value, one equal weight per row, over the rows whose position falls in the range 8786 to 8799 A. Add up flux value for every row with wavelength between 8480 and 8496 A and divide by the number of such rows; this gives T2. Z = 1.02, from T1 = 2.05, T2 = 2.05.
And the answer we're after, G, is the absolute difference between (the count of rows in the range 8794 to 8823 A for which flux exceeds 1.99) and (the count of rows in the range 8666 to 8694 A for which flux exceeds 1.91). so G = 4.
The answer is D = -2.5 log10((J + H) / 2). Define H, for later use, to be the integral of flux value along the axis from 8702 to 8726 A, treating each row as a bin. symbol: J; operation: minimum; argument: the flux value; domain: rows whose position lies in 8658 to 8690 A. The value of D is -3.8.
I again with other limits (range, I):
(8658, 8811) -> 2.42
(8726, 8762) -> 1.97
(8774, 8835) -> 2.00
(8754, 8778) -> 2.03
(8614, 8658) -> 1.89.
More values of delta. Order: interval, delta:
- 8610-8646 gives 1.83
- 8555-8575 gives 1.94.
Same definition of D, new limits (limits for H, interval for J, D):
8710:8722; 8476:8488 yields -3.2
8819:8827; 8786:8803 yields -2.3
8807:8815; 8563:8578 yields -2.4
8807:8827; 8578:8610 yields -3.2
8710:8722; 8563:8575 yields -3.2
